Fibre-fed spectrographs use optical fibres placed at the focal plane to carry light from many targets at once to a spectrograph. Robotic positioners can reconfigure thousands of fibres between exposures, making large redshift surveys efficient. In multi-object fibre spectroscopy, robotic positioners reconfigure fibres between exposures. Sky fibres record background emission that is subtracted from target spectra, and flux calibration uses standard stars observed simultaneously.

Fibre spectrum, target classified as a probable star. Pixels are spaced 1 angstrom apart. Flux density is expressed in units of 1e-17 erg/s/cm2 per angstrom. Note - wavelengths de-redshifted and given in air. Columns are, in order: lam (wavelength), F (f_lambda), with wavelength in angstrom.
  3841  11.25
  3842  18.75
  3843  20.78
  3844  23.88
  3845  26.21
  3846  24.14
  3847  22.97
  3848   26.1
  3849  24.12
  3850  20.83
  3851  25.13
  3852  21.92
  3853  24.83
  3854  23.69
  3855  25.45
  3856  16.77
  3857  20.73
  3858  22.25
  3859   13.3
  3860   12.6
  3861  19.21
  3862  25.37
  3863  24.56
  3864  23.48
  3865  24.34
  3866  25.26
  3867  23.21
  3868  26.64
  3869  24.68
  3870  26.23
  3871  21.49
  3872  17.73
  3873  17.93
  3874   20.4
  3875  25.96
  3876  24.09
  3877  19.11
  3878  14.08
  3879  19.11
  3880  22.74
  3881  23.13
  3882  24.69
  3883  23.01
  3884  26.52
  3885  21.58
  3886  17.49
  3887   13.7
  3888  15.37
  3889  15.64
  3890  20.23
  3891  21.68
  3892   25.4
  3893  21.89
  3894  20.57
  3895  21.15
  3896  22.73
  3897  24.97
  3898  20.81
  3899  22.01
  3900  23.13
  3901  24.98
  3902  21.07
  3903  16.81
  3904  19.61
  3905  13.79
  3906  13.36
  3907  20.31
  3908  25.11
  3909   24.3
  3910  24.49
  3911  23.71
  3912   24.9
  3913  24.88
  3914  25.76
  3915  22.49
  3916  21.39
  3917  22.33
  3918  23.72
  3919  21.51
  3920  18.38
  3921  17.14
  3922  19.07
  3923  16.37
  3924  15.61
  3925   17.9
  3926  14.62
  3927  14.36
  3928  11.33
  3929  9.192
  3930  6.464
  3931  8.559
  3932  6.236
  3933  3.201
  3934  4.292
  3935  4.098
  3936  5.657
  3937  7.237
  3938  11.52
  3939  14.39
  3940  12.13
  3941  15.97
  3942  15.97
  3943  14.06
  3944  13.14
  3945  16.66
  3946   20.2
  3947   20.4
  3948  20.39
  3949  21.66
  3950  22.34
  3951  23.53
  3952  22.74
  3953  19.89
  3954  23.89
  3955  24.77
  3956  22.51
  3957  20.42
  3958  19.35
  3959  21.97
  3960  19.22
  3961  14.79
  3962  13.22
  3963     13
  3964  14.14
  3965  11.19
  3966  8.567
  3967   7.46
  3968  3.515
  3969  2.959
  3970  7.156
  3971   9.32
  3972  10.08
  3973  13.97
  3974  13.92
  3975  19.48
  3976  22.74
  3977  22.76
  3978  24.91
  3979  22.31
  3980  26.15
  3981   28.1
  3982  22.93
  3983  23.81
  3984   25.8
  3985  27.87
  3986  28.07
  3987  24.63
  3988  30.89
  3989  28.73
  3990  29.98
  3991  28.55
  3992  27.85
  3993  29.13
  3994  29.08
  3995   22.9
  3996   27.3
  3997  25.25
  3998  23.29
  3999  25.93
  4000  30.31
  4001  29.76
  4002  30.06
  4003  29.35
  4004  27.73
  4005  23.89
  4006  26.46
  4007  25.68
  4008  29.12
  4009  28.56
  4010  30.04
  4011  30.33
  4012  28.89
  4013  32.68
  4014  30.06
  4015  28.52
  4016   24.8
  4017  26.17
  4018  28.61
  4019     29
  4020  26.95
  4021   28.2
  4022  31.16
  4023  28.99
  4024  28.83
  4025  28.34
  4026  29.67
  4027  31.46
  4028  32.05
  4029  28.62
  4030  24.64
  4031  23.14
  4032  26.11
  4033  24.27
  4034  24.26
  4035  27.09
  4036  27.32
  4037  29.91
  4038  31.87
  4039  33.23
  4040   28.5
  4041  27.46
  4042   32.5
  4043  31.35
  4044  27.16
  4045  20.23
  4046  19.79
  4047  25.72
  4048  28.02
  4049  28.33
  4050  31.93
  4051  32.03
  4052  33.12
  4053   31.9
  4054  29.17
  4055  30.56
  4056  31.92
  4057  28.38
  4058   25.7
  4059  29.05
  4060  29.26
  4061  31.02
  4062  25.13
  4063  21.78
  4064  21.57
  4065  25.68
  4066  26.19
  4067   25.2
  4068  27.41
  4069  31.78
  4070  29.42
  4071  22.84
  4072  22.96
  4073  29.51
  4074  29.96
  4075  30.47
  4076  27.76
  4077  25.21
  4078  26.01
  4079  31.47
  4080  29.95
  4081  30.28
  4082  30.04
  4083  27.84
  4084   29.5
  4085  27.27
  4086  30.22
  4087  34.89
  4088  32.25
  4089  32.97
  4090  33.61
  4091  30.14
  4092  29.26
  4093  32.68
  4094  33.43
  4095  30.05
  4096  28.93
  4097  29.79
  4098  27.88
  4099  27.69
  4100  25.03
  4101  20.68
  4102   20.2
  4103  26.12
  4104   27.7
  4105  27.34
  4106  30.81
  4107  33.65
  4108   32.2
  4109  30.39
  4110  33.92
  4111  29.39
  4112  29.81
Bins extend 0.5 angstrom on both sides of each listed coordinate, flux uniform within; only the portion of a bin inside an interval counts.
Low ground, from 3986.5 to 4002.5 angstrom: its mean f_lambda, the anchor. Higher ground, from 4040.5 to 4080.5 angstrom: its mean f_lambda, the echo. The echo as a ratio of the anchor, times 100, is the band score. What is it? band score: 101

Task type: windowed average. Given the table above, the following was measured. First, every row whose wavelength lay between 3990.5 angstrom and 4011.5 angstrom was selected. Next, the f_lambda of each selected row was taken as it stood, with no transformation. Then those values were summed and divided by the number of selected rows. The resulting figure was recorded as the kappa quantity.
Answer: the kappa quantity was 28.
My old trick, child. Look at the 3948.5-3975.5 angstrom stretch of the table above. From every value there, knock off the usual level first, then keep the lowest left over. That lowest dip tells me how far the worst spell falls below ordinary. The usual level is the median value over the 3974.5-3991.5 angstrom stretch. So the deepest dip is -23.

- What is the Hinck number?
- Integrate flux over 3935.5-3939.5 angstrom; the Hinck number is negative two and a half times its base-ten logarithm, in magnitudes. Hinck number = -4.0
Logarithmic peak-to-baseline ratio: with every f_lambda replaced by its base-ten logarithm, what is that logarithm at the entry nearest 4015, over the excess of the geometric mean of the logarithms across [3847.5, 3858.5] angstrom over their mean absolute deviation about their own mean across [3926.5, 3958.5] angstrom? 1.27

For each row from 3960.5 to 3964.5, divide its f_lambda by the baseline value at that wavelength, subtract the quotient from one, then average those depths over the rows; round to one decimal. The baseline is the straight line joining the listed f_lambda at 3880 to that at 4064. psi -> 0.4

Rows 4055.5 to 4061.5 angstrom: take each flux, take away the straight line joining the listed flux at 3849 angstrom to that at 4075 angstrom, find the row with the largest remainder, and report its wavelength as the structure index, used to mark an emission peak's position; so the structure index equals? 4056 angstrom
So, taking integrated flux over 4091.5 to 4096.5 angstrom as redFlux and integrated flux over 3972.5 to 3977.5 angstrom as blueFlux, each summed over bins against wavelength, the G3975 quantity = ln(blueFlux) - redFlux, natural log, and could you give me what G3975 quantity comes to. -150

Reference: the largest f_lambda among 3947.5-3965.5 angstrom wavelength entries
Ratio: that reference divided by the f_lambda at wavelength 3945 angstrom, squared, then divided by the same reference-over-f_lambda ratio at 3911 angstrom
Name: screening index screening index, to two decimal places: 2.12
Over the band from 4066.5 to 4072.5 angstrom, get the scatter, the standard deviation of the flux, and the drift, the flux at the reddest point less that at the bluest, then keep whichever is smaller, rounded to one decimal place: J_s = -2.2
